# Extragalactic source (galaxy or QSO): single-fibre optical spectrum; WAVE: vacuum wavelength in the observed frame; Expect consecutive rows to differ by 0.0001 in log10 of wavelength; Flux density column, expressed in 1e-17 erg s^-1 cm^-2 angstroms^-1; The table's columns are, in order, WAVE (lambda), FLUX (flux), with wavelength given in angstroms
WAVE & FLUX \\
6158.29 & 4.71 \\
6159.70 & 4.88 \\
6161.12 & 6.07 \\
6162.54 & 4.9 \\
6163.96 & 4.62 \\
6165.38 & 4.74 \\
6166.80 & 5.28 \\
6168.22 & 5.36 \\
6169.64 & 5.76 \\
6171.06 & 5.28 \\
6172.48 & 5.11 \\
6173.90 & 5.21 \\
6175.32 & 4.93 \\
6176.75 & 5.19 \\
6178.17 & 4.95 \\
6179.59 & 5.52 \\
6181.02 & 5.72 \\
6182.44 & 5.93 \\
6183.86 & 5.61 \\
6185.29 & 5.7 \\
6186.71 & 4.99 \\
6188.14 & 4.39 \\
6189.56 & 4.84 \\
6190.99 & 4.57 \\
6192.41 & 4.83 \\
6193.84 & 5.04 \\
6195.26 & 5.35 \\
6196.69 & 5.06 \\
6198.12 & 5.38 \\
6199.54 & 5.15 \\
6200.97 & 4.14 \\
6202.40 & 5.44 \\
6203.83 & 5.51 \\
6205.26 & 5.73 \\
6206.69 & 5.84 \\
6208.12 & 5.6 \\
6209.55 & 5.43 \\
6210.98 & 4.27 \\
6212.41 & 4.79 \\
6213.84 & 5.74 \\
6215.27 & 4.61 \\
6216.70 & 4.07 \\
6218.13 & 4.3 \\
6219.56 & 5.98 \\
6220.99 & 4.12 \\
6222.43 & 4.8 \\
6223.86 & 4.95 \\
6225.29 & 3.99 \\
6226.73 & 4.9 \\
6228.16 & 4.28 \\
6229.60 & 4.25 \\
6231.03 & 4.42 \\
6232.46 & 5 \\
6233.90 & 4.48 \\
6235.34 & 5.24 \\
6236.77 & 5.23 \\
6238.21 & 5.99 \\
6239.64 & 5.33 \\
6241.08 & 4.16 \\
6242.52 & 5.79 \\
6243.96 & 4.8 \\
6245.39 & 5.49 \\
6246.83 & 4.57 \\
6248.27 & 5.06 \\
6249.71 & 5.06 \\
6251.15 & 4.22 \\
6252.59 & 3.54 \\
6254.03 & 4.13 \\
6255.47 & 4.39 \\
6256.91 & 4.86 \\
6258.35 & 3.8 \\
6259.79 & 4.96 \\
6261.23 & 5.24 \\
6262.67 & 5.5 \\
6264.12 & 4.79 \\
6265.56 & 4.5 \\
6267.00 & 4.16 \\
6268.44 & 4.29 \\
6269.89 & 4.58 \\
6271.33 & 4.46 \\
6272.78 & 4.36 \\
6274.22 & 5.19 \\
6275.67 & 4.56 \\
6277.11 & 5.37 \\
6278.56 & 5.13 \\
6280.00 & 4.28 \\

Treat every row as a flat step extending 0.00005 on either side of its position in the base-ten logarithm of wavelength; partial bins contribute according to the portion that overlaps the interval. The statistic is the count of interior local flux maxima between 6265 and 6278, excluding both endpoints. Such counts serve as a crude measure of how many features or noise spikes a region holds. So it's 2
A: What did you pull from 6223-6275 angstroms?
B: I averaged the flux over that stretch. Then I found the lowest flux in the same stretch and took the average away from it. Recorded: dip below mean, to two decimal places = -1.18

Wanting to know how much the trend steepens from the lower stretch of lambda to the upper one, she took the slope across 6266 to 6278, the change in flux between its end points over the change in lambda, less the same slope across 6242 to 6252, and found 0.302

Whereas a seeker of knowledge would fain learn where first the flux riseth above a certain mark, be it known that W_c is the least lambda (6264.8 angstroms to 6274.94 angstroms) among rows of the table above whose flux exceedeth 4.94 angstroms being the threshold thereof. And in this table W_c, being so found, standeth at 6274.22 angstroms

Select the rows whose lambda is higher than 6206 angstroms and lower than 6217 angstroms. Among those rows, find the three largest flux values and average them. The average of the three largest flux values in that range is 5.73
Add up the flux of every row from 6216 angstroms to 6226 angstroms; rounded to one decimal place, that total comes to 32.2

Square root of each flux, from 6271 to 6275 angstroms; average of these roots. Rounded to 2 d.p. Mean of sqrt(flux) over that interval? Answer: 2.16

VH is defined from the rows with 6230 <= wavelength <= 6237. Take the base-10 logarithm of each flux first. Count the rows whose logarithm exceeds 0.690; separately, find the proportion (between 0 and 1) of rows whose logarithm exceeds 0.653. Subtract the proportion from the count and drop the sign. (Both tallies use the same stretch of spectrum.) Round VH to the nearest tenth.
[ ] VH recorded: 2.4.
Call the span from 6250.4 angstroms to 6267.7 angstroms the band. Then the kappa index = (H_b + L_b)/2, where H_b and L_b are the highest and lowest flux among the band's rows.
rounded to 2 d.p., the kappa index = 4.52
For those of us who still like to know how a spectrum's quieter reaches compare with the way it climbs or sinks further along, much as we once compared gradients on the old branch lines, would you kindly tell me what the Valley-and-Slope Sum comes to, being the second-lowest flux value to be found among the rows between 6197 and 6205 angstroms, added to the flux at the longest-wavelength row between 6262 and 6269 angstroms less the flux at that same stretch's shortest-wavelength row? 3.9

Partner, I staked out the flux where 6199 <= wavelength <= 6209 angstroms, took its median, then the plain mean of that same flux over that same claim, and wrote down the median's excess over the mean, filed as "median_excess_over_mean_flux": 0.17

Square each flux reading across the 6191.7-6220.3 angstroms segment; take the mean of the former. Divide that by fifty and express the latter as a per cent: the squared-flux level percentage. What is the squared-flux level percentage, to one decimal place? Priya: 52.9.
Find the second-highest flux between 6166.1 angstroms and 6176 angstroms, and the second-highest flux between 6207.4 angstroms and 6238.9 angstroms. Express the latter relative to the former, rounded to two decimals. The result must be 1.12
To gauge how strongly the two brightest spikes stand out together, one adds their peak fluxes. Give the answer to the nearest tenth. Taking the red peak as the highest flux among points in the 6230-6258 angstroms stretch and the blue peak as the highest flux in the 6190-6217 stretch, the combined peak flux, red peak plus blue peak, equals 11.8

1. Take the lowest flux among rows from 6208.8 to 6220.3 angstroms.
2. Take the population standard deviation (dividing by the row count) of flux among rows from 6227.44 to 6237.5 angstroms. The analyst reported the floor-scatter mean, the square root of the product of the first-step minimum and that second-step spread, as 1.29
